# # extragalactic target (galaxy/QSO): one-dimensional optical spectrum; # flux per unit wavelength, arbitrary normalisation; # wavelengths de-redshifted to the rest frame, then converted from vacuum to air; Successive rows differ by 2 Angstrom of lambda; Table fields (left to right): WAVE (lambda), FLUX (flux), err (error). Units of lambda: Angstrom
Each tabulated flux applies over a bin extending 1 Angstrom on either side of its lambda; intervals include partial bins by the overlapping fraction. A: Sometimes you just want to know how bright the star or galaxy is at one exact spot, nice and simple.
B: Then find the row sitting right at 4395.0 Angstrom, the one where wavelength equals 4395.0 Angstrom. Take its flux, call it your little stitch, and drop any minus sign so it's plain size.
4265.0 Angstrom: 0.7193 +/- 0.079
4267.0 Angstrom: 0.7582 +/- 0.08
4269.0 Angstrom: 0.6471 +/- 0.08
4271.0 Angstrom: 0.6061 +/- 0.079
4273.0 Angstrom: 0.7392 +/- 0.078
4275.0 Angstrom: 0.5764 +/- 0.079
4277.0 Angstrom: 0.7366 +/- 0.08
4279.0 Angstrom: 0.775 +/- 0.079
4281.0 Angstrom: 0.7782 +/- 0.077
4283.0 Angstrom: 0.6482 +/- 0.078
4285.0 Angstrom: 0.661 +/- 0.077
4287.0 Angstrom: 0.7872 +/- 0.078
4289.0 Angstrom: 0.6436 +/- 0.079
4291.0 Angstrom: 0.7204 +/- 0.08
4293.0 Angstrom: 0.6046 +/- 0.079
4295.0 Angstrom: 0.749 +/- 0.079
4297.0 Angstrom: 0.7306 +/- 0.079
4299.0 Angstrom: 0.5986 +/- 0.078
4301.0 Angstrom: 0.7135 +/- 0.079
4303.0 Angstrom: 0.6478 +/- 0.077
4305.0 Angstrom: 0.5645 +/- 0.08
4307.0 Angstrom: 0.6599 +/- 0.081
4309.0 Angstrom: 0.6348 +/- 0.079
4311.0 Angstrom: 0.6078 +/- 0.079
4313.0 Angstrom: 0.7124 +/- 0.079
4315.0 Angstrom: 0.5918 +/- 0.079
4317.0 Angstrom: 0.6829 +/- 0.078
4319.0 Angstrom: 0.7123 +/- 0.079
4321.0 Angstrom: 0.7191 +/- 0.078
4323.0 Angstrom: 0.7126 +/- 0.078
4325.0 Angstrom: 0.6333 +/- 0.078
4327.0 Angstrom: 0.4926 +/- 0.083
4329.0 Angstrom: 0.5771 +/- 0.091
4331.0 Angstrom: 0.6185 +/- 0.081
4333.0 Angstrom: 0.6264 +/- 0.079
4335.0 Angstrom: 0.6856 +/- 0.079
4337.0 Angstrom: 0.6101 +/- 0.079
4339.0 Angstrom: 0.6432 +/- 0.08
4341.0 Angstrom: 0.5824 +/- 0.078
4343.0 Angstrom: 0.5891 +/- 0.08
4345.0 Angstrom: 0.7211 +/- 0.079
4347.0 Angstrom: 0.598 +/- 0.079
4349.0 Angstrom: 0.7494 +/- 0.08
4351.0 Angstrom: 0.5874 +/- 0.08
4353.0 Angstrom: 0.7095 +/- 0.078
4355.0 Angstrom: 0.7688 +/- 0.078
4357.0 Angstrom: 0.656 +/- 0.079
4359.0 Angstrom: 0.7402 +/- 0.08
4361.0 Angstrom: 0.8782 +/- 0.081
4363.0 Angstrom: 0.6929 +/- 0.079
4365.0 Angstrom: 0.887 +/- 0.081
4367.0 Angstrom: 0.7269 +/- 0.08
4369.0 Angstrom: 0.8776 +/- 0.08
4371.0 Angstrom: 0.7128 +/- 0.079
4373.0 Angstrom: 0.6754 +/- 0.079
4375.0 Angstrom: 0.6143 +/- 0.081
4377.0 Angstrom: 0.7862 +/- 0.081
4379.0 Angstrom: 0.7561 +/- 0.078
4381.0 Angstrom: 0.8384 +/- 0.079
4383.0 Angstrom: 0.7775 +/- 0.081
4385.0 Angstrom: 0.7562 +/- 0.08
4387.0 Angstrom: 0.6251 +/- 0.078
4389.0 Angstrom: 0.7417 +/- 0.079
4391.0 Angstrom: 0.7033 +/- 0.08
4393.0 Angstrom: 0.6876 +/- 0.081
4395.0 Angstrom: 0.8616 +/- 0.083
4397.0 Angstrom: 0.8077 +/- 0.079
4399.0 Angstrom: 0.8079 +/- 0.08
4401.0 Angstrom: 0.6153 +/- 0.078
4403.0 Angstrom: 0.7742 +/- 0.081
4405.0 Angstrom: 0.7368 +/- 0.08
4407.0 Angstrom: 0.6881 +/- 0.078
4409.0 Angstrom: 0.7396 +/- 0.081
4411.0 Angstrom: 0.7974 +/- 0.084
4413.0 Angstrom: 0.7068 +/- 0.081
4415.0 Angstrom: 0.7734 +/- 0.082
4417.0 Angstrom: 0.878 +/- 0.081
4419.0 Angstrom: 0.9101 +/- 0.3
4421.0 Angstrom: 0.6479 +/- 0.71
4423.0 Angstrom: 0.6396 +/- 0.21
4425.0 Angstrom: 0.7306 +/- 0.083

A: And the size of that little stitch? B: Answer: 0.86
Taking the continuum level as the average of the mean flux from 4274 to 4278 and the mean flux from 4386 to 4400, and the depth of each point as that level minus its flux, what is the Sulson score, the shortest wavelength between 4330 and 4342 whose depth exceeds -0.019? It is 4331.0 Angstrom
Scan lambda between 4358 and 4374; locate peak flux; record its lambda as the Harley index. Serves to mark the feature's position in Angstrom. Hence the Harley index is 4365.0 Angstrom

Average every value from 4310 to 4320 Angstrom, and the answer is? 0.661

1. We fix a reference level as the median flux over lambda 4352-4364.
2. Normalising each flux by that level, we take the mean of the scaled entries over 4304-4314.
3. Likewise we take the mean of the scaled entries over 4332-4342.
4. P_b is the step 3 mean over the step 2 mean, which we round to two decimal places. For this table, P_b 0.99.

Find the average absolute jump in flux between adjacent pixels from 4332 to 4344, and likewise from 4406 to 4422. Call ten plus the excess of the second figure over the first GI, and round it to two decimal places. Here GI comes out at 10.05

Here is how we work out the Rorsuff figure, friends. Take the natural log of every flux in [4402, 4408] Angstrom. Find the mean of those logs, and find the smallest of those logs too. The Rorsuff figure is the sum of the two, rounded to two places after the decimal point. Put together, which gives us -0.69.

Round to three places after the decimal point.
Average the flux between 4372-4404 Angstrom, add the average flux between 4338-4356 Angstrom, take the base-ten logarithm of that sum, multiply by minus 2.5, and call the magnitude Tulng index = -0.366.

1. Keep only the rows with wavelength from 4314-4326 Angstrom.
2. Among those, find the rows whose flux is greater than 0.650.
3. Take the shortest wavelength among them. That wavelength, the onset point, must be 4317.0 Angstrom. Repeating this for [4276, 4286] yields 4277.0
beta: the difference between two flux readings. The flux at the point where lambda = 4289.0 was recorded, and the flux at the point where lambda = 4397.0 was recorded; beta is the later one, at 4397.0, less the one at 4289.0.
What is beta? 0.16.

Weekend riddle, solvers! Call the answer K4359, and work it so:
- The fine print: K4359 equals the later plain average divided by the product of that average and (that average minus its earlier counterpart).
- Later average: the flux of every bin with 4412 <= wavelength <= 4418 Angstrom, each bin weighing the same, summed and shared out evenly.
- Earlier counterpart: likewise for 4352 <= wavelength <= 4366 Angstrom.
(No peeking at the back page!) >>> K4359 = 41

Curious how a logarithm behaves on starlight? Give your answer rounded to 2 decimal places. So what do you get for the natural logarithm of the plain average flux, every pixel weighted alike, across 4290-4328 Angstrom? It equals -0.42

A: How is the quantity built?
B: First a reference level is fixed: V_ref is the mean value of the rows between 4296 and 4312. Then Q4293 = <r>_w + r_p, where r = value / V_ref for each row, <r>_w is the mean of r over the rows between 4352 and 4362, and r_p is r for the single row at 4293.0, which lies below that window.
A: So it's 2.10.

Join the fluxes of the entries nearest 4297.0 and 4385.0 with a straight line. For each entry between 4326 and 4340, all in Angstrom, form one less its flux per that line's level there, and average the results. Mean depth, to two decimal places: 0.18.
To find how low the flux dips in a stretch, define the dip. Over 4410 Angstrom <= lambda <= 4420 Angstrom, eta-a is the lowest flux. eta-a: 0.7068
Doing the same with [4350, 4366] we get 0.5874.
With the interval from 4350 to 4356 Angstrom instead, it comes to 0.5874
